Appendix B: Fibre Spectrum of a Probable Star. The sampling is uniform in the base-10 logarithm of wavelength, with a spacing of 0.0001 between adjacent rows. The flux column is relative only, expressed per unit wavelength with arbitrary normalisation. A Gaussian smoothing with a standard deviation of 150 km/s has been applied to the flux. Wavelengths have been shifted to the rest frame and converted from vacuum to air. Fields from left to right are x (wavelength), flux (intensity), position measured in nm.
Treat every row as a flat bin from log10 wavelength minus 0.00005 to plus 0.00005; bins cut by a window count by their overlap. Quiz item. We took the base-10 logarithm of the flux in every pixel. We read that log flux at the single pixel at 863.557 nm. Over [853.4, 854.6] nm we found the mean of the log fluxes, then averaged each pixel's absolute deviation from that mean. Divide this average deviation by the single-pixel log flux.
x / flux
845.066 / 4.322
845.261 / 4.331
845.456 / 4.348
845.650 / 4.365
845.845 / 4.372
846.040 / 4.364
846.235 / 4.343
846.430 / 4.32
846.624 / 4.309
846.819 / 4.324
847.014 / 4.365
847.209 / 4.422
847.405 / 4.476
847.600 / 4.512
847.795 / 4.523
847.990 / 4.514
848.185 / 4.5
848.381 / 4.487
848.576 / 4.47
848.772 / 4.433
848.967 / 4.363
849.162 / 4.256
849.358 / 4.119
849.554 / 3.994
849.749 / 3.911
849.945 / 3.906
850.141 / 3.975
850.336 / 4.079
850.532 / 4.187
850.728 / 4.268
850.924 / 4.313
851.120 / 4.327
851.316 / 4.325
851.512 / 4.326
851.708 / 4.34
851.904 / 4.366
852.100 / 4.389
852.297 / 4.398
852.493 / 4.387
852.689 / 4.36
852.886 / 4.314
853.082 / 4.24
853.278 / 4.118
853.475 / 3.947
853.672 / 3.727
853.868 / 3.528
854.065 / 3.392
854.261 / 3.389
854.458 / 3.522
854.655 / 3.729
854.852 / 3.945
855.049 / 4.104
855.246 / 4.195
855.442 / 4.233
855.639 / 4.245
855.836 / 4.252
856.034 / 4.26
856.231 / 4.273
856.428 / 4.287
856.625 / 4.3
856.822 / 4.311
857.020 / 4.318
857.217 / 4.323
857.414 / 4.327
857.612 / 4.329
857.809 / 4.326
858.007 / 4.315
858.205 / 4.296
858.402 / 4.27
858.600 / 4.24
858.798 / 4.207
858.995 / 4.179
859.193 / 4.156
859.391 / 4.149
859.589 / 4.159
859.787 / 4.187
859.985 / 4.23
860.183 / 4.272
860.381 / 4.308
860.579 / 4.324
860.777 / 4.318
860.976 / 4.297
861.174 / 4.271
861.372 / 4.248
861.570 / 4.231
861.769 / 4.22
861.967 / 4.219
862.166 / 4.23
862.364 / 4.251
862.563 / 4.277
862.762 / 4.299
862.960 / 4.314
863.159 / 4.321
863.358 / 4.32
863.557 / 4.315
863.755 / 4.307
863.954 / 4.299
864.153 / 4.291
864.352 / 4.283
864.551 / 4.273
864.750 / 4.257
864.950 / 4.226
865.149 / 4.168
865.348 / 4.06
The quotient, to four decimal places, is 0.0316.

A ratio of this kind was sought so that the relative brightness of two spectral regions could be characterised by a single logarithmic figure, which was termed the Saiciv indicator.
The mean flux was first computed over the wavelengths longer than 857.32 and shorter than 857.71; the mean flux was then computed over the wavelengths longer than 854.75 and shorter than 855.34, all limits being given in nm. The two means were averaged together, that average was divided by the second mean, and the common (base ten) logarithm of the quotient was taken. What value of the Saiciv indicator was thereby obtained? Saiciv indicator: 0.013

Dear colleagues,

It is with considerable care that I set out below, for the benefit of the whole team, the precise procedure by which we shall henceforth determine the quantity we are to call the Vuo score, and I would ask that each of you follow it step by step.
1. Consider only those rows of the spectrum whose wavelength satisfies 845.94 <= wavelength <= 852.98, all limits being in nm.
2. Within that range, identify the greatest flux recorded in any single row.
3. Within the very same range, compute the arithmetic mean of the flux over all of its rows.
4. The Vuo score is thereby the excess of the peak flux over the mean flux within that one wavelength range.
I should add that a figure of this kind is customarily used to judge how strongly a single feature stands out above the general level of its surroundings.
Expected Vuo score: 0.21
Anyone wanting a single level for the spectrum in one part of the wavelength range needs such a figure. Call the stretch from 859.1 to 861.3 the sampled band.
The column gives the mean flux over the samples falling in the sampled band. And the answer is 4.243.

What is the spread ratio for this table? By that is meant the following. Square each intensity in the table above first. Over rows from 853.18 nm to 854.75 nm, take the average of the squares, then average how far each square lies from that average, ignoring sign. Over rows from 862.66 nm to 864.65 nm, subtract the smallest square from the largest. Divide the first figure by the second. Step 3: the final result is 3.8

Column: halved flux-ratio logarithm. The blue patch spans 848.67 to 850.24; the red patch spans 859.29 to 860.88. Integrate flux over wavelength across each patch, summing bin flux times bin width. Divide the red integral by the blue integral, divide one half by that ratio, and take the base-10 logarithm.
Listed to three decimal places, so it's -0.319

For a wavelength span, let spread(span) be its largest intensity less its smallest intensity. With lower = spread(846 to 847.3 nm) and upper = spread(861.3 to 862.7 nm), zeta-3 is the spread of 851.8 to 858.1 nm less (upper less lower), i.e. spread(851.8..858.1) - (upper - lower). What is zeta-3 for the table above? 1.1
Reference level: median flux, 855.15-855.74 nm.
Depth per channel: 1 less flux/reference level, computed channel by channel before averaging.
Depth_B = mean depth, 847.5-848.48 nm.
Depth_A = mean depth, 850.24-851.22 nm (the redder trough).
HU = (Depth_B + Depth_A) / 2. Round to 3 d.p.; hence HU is -0.033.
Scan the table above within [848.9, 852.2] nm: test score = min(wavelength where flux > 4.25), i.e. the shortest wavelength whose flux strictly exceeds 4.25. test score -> 848.967 nm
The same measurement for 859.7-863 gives 860.183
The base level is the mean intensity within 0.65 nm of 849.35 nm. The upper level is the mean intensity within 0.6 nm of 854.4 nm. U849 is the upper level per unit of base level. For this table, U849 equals 0.87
